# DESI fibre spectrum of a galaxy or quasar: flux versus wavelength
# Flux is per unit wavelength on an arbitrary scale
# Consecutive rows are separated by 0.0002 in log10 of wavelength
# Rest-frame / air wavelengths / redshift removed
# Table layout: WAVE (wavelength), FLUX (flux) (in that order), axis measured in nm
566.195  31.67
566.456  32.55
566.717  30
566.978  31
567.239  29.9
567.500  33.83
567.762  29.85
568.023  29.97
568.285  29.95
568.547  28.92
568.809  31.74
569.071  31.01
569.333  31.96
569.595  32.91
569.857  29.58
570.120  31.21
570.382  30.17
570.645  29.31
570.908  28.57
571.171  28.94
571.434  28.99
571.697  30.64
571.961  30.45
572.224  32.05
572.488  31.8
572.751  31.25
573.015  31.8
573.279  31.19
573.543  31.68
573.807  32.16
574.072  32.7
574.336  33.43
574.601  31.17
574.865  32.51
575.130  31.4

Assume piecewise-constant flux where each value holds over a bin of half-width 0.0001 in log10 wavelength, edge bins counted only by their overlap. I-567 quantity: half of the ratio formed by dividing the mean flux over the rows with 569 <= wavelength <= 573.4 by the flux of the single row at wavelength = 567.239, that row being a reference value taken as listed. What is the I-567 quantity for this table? 0.513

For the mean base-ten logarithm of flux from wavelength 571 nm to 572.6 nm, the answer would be 1.48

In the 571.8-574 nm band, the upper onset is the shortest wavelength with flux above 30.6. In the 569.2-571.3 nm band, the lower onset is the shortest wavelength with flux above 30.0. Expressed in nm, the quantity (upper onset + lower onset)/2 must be 570.78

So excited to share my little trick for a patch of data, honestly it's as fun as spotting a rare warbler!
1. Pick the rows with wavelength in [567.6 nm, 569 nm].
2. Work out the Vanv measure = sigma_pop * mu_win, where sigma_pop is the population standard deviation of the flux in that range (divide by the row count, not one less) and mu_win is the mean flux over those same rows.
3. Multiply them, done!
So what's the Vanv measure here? 28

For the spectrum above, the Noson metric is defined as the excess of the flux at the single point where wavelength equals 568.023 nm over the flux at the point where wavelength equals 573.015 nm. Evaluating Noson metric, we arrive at -1.8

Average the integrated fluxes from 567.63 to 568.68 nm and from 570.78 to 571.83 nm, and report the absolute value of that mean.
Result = 30.9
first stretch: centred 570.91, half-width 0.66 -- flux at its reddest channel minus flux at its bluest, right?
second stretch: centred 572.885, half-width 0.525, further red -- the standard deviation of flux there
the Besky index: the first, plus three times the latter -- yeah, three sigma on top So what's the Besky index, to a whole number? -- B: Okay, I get 0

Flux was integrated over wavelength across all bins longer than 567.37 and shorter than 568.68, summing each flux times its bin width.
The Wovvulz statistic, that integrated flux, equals 39.9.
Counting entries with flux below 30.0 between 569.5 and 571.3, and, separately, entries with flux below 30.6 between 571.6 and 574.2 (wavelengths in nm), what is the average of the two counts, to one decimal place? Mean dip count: 2.5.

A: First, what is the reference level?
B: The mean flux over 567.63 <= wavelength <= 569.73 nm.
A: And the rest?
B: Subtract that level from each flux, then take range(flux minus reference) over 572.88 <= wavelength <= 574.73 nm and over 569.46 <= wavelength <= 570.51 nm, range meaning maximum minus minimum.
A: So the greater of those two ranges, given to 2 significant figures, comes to 3.3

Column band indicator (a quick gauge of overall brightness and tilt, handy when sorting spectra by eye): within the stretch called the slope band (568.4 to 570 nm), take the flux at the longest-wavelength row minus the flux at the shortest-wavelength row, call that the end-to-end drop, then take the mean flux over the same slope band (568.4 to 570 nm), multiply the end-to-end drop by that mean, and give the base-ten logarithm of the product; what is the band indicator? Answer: 1.3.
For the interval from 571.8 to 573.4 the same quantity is 1.4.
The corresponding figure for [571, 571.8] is 1.7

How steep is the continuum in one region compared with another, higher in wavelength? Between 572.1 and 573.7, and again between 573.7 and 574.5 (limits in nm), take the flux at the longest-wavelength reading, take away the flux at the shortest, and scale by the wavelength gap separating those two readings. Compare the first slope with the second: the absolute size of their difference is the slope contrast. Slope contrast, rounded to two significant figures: 2.7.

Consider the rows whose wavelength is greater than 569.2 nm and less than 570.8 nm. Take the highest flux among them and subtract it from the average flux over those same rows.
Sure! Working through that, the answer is -2.1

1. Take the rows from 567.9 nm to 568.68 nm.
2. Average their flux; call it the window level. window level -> 29.6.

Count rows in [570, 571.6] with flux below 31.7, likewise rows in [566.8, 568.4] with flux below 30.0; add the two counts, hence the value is 10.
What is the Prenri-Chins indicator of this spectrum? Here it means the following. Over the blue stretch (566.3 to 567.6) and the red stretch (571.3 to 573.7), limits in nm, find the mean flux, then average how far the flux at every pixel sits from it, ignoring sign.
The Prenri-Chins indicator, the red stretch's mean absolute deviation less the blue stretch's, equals -0.68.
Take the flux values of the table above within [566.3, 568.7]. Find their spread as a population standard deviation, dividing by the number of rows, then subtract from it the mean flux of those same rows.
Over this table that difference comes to -29.2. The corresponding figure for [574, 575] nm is -31.6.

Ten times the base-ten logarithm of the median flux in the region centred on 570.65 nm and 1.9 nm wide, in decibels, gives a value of 14.7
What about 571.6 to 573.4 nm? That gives 14.9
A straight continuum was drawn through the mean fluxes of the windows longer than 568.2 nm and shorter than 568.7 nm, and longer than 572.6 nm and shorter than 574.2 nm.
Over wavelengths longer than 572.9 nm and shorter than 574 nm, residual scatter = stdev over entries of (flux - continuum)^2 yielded 0.1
